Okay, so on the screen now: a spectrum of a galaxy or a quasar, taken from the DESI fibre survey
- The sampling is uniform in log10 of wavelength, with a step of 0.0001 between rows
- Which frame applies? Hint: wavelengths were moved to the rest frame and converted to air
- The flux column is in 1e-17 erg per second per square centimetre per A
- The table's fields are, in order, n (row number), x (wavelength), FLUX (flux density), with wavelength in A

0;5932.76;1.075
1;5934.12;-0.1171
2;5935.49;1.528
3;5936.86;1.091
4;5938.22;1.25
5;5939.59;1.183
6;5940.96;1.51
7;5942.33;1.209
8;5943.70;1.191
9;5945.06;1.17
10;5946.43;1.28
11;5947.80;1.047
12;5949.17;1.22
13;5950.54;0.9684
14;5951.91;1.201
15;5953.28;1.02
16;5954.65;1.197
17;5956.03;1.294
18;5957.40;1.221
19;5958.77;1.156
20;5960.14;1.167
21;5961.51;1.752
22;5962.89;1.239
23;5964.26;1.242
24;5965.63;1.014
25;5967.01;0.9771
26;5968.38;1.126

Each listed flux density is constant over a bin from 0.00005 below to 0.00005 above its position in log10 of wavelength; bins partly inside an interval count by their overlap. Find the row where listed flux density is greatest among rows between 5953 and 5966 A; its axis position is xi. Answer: 5961.51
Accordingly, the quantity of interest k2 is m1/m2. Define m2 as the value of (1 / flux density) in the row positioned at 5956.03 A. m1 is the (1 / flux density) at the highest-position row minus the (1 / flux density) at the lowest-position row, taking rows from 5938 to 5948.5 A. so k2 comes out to 0.2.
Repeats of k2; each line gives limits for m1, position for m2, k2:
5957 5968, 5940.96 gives 0.3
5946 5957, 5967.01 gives 0.0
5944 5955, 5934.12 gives 0.0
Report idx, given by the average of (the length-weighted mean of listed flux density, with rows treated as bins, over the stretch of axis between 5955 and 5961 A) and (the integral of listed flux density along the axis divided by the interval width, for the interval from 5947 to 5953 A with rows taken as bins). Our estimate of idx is 1.17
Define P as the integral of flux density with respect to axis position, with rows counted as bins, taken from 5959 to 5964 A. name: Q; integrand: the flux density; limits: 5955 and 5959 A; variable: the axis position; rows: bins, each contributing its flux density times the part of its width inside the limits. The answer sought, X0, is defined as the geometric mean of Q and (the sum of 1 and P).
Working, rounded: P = 6.8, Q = 4.91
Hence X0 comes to 6.17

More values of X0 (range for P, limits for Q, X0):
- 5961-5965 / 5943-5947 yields 5.64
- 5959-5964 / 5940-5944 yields 6.36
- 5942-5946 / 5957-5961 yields 5.28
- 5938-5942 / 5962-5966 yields 5.49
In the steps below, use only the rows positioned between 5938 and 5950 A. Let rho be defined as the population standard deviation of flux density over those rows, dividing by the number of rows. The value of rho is 0.117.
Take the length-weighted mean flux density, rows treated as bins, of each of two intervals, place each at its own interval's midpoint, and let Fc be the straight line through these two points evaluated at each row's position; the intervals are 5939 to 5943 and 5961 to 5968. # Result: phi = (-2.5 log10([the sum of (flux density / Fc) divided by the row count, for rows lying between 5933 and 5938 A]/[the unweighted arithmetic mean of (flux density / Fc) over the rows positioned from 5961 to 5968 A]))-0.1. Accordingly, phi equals 0.41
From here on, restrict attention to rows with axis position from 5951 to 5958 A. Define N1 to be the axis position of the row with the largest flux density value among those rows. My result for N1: 5956.03 A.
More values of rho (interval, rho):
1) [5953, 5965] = 0.190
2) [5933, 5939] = 0.629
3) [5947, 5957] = 0.113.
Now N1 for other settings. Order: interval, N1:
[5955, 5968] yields 5961.51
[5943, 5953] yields 5946.43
